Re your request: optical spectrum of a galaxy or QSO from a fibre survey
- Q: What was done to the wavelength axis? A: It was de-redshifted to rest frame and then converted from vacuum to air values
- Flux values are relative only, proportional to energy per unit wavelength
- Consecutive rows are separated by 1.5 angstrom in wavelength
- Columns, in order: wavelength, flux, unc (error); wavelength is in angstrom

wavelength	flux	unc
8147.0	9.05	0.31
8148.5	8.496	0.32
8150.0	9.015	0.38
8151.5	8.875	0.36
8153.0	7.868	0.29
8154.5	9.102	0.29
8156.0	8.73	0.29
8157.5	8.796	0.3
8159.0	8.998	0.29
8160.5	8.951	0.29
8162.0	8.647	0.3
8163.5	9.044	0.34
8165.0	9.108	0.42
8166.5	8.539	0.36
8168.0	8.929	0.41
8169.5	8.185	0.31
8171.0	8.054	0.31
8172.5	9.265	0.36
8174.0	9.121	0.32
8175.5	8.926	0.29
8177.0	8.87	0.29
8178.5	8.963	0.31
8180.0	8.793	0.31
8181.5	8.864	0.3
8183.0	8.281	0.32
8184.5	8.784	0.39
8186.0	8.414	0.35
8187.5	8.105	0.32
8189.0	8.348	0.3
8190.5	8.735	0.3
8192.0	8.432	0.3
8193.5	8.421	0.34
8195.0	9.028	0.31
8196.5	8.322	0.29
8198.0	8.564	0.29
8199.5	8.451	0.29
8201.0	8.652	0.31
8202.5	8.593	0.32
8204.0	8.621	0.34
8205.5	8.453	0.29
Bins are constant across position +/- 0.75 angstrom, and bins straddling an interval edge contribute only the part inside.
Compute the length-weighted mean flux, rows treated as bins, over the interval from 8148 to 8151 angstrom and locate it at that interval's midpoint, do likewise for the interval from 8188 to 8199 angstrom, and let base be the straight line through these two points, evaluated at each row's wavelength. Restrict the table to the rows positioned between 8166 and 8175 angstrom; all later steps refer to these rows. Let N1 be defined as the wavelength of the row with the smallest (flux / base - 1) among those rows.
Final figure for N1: 8171.0 angstrom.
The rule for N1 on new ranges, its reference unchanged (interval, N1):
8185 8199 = 8187.5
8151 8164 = 8153.0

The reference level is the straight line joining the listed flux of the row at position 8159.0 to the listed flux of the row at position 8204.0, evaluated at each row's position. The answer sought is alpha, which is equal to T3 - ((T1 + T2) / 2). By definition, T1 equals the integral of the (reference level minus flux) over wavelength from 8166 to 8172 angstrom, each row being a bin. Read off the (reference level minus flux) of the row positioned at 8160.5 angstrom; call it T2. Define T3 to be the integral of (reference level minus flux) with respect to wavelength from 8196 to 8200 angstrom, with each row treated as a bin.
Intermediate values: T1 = 2.7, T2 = 0.03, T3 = 0.87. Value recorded -0.5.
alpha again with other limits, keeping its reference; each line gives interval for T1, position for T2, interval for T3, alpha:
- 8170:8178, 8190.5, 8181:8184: 0.5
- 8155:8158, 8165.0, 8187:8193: 1.7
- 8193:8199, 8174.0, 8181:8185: 0.5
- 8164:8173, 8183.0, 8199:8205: -1.0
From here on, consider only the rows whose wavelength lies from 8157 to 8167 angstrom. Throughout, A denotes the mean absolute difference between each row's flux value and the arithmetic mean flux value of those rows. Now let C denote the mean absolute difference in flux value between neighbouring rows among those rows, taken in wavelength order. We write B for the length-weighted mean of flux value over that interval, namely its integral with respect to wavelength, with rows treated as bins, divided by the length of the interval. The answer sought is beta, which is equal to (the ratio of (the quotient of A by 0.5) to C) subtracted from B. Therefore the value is 7.53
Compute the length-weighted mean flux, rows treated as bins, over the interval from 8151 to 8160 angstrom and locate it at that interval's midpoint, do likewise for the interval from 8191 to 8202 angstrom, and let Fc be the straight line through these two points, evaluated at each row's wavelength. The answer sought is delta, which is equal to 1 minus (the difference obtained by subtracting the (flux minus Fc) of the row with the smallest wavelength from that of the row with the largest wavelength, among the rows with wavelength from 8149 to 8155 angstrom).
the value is 0.9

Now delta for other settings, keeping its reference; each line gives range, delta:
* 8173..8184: 1.8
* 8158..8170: 1.8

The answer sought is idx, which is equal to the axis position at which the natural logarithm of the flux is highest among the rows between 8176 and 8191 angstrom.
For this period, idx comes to 8178.5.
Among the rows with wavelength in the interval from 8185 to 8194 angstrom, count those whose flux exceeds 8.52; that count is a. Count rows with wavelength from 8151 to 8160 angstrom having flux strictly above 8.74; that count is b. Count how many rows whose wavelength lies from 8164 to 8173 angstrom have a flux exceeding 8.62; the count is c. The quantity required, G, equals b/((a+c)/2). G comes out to 2.0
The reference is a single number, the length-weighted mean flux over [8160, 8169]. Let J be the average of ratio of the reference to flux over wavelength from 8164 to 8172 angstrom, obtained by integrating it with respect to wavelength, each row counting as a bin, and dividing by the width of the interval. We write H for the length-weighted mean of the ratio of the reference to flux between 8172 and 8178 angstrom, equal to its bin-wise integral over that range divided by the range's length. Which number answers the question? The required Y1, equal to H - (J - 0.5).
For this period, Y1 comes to 0.448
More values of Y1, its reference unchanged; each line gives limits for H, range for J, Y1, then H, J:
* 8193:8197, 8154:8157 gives 0.532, 1.03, 1.00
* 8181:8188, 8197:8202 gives 0.508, 1.04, 1.04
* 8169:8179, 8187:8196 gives 0.470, 1.01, 1.04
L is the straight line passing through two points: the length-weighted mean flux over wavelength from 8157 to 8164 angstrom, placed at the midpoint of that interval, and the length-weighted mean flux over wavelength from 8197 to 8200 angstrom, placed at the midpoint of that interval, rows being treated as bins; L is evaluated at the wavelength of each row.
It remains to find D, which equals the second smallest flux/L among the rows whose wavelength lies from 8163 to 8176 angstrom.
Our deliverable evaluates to 0.93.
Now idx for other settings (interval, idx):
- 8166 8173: 8172.5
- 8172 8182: 8172.5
